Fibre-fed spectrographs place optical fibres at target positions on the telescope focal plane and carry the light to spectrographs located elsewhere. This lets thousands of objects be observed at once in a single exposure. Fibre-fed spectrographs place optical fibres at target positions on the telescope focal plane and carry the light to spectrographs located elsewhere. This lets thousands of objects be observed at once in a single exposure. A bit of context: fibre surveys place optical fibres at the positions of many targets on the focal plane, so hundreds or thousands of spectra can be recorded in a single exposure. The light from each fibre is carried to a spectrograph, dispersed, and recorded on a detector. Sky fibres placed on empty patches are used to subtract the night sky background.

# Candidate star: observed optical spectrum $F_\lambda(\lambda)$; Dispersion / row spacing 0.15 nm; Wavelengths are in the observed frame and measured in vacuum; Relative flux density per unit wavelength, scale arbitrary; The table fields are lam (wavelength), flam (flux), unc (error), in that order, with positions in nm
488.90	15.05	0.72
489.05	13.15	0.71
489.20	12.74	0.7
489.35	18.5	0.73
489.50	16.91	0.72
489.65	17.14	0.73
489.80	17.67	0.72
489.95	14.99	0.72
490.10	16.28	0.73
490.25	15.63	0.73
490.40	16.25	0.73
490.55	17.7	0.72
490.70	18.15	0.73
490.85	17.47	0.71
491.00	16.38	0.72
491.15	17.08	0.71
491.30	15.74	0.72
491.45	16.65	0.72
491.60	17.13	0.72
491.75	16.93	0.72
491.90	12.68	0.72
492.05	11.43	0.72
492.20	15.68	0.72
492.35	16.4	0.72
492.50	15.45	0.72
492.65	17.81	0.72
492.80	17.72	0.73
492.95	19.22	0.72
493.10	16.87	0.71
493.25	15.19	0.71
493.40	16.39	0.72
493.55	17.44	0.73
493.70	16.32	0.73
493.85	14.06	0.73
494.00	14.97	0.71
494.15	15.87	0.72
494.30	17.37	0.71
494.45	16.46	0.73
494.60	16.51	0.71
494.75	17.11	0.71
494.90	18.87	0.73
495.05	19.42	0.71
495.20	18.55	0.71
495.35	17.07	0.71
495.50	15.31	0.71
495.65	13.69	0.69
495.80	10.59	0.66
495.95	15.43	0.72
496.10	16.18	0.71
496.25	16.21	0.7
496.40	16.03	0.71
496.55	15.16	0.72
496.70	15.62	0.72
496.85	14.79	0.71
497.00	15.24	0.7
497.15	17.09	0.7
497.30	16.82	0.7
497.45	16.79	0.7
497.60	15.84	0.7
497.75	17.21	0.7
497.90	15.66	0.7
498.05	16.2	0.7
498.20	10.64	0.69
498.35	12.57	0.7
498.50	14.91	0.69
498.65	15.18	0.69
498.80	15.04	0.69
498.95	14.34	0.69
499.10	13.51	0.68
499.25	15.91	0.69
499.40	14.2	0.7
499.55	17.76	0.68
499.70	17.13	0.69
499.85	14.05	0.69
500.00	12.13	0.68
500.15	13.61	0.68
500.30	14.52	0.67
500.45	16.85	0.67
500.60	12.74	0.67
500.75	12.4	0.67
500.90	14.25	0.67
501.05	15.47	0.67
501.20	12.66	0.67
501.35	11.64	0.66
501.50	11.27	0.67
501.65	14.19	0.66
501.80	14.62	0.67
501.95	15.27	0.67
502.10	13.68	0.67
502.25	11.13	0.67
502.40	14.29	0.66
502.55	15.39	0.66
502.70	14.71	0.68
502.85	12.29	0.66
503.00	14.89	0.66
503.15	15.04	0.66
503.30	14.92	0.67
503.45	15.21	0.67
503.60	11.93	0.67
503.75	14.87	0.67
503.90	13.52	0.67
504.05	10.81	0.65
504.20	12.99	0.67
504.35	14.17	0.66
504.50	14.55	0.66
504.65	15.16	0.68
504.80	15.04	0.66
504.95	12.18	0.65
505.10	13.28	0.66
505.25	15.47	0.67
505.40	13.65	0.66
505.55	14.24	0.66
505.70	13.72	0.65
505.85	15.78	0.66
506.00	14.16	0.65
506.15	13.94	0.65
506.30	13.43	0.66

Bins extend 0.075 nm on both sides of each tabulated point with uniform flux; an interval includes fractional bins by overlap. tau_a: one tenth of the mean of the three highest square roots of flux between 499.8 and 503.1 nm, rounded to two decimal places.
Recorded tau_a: 0.40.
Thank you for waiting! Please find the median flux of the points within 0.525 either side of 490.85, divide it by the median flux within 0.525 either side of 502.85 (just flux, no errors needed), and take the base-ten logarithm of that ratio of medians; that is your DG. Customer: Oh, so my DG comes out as 0.06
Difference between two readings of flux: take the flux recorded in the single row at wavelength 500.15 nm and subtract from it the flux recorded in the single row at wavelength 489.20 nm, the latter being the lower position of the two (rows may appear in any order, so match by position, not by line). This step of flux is 1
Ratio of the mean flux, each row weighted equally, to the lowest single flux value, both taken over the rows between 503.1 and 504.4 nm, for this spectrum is 1.27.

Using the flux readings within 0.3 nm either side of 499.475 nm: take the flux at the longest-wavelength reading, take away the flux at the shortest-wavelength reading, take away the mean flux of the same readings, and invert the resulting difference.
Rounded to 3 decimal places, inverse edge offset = -0.067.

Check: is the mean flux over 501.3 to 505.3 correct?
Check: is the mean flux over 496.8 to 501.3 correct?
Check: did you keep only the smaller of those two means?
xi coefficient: 13.80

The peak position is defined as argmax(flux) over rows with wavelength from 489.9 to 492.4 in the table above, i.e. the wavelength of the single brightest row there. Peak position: 490.70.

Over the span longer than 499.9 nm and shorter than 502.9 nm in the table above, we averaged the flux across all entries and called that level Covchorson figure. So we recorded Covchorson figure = 13.7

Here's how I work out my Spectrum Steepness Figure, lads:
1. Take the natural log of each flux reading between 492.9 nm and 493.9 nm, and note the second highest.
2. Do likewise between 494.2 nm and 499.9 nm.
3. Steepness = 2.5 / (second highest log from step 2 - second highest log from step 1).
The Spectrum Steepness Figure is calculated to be 32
